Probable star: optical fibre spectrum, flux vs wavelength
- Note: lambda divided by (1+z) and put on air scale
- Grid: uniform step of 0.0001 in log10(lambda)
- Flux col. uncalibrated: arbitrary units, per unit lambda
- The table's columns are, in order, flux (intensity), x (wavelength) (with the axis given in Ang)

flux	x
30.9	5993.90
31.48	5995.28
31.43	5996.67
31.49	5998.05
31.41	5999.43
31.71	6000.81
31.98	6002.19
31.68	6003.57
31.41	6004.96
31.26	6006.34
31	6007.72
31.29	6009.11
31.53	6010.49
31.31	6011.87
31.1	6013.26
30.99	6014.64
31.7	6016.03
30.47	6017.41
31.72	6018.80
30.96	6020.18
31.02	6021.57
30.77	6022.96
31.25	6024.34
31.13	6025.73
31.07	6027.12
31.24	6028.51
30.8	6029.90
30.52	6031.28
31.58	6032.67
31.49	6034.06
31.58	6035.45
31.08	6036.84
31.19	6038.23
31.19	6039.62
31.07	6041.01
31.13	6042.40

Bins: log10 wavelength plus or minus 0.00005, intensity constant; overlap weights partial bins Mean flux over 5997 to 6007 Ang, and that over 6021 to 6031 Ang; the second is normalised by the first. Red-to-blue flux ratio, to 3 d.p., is 0.983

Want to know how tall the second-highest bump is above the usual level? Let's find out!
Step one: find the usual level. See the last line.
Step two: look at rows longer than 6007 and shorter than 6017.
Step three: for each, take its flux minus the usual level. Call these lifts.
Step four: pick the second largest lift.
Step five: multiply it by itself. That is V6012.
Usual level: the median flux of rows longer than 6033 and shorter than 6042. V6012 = 0.12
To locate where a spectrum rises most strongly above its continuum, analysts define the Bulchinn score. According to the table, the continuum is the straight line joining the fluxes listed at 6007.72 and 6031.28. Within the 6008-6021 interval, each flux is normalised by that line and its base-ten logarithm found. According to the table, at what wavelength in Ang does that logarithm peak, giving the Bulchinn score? 6018.80 Ang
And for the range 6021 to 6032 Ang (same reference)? 6028.51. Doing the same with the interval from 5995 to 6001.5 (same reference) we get 6000.81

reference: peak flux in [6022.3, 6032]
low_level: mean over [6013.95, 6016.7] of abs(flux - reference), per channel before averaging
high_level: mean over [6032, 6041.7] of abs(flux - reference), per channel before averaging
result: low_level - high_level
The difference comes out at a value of 0.16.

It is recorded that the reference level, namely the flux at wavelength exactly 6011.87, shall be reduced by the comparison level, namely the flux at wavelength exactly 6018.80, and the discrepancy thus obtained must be -0.4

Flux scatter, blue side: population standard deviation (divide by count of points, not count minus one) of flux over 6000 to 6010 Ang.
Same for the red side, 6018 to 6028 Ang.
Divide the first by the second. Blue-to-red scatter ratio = 1.1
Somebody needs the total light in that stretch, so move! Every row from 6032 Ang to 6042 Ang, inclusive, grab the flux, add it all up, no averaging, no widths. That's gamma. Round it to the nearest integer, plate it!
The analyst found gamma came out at 219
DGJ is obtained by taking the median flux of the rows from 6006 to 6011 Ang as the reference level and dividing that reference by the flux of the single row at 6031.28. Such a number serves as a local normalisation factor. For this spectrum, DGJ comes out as 1.02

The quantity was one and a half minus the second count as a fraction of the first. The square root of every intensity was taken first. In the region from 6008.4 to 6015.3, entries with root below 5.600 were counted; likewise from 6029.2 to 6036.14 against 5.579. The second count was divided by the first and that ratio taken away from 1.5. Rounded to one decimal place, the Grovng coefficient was 1.0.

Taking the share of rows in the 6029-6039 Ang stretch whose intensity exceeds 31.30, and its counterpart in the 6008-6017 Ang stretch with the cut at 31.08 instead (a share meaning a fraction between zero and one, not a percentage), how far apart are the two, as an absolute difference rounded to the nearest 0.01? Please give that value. 0.40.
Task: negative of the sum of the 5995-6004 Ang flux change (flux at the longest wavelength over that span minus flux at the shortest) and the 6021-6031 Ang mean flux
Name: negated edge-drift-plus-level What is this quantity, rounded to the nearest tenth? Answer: -31.2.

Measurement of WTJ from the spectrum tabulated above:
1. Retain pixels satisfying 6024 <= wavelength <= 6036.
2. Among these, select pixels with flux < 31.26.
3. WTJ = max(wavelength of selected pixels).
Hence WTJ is 6031.28 Ang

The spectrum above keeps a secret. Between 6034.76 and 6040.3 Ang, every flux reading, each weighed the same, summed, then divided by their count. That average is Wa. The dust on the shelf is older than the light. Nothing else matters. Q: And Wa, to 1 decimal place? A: 31.3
